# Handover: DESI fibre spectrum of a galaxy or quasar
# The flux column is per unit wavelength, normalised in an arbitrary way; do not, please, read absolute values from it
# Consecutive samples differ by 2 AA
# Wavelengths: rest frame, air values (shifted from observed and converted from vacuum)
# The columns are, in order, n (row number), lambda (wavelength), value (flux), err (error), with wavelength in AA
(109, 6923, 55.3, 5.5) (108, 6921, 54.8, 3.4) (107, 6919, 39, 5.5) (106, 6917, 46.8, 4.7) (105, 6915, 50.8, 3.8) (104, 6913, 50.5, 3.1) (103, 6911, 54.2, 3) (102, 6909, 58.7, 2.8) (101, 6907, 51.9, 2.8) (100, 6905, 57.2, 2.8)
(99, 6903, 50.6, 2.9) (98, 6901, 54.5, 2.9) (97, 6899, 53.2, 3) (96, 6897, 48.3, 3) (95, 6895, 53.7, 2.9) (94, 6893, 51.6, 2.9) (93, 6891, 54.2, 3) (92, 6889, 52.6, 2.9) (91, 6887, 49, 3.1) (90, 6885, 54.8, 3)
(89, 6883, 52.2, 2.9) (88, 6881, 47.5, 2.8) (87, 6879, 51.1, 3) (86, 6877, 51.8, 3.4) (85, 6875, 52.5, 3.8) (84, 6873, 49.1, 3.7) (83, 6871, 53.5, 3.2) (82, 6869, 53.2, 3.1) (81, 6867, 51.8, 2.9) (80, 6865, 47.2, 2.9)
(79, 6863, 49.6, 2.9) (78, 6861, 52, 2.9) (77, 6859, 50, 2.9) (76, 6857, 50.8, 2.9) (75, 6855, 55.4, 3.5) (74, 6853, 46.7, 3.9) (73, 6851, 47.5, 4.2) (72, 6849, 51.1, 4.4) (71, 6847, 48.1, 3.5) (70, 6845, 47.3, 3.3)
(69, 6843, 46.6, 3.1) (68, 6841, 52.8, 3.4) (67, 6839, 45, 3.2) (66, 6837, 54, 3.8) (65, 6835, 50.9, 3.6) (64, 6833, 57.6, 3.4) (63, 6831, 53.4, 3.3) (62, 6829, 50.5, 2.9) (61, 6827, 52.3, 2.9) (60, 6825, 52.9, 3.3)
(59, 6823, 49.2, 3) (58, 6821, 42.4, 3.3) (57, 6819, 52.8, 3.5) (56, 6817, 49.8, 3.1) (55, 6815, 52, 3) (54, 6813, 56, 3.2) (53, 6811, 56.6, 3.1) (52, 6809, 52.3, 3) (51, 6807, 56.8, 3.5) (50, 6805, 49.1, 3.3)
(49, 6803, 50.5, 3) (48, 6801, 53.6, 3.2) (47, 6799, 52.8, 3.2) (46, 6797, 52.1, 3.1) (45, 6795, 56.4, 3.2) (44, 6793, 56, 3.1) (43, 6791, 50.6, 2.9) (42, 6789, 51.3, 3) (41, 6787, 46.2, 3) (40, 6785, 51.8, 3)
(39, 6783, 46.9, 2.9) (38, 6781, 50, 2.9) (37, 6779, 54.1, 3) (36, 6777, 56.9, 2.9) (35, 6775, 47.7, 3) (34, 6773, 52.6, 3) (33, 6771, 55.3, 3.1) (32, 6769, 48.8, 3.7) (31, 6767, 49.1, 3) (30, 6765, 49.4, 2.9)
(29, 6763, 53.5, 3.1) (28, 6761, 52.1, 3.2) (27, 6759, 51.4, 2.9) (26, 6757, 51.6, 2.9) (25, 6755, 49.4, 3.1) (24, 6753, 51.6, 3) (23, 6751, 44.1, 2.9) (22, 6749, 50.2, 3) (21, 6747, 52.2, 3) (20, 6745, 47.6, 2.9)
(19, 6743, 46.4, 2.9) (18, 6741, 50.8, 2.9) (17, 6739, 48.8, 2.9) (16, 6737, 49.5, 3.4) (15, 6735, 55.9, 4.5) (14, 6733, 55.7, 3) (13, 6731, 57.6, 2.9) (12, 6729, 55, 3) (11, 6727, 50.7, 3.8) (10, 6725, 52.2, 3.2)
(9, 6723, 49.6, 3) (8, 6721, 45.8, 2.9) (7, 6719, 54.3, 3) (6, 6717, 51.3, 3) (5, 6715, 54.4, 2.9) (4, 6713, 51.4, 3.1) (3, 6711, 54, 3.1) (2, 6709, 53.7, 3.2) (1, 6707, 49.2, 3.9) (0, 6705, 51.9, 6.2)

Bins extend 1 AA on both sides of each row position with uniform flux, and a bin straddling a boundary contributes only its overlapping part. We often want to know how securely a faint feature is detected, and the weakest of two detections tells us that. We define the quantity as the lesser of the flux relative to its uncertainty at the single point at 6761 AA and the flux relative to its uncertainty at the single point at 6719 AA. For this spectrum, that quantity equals 16.3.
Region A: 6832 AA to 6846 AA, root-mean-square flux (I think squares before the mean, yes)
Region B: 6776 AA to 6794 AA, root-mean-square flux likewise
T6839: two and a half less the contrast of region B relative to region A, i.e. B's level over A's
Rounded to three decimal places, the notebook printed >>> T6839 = 1.483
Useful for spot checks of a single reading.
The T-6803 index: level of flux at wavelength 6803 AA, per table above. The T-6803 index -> 50.5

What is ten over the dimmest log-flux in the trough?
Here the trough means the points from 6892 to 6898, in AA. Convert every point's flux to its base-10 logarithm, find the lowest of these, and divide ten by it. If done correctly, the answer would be 5.94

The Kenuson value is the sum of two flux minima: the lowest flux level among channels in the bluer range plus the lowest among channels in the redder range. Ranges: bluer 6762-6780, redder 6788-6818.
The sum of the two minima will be 96.8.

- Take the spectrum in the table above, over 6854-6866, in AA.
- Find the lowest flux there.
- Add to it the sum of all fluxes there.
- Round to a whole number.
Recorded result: 352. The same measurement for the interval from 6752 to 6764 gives 359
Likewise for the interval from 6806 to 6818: 373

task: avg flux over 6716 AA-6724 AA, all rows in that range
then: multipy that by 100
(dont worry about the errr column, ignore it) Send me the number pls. 5025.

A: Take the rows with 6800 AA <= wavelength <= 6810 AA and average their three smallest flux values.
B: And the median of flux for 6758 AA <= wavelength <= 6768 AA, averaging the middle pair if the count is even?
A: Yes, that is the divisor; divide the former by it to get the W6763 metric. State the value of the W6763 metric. 0.99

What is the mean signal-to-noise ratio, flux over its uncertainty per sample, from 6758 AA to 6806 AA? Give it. 16.9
